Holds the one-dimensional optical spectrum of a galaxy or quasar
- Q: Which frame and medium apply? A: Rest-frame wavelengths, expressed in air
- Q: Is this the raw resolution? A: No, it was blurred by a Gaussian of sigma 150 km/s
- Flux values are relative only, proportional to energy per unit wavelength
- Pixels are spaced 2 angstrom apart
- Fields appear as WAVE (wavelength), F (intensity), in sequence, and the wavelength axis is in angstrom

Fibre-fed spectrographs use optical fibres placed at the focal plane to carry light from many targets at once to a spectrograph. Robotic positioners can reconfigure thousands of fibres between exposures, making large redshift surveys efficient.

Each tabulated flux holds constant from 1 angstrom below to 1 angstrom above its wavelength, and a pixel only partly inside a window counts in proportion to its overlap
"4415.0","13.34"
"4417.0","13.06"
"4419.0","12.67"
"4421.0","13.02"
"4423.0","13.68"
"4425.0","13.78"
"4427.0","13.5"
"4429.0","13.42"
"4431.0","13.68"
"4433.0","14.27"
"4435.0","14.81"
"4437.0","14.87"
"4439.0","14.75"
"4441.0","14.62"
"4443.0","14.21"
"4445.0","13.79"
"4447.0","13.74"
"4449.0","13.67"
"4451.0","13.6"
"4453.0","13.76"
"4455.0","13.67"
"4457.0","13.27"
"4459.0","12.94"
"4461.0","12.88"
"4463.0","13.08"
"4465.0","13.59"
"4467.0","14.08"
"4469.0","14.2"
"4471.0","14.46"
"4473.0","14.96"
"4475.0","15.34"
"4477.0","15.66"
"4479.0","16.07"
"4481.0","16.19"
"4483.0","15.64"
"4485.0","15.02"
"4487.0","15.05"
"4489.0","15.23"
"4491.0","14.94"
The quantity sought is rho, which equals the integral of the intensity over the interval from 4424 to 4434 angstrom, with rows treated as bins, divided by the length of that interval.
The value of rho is 13.7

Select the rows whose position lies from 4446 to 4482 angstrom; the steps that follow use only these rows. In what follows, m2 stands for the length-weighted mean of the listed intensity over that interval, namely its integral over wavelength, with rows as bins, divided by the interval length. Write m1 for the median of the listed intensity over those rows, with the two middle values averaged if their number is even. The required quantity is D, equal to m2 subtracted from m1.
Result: -0.426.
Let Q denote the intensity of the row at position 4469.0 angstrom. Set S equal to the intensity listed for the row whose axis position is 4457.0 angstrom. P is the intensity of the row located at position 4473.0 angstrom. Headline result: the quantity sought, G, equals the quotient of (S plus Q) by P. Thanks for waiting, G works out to 1.8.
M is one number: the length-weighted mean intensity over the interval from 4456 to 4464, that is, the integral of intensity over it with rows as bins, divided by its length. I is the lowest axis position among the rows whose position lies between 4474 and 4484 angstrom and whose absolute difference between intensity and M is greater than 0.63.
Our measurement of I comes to 4475.0 angstrom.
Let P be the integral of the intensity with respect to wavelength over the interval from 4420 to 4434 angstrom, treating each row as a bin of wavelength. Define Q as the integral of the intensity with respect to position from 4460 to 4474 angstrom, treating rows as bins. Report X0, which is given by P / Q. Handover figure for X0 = 0.98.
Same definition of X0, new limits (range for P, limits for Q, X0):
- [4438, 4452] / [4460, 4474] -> 1.01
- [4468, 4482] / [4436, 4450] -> 1.07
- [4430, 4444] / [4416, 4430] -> 1.09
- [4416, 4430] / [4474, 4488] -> 0.85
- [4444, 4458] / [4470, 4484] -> 0.88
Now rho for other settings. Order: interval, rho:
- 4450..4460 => 13.4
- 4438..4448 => 14.2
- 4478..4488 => 15.6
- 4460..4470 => 13.6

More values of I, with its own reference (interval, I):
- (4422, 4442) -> 4423.0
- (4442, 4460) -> 4443.0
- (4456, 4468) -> 4467.0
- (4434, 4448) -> 4435.0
